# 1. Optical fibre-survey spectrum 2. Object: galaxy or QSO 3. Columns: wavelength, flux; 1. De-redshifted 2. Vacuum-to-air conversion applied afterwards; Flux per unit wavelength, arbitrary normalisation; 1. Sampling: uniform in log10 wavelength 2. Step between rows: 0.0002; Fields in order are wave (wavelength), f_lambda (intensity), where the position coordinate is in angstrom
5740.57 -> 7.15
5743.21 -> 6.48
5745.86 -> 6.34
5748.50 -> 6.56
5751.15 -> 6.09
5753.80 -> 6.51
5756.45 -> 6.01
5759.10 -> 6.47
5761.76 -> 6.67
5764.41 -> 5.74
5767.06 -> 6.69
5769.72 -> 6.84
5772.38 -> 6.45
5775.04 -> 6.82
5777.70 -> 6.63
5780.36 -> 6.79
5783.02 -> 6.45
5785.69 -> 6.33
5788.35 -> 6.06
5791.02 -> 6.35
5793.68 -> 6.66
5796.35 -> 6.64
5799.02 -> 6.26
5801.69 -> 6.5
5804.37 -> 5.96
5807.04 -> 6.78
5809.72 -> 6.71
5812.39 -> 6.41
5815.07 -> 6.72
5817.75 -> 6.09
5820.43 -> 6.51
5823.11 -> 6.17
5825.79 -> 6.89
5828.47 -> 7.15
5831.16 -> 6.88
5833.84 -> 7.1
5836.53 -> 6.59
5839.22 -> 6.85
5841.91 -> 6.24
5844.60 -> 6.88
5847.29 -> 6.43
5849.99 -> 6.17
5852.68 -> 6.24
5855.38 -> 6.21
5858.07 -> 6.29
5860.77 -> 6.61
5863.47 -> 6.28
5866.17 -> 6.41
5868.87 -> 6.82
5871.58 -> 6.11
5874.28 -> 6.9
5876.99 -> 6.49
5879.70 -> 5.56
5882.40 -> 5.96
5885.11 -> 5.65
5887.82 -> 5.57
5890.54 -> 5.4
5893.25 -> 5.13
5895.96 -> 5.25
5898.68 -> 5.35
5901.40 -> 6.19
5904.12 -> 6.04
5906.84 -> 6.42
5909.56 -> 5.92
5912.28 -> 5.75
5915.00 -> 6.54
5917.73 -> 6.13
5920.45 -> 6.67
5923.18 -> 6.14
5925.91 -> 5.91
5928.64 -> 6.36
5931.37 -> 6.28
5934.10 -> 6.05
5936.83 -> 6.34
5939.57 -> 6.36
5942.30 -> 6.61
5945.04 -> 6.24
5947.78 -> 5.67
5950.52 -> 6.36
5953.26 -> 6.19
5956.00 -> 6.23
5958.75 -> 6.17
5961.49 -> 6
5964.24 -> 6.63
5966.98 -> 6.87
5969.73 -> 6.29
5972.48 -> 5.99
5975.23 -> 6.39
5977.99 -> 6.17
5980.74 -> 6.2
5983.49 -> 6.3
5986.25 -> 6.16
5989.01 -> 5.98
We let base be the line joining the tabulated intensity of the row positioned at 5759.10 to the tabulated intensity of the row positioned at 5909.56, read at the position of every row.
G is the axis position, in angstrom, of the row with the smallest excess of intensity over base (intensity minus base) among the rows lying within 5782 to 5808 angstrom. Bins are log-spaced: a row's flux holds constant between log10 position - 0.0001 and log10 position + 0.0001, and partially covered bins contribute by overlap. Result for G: 5804.37 angstrom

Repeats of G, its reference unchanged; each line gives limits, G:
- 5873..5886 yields 5879.70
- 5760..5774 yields 5764.41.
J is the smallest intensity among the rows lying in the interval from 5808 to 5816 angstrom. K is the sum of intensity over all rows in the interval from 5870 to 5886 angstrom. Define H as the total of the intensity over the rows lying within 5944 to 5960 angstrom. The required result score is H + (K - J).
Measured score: 67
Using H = 37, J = 6.41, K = 37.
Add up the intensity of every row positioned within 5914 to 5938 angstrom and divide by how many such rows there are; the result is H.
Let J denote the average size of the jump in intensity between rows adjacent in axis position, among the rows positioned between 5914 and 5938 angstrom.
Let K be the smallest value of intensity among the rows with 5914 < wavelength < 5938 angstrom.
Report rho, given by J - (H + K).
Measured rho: -11.8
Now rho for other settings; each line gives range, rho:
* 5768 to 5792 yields -12.3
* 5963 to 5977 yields -12.0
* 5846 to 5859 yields -12.3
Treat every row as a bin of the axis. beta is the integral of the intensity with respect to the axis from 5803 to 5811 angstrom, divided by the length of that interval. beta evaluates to 6.47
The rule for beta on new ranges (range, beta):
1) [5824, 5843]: 6.81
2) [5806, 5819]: 6.54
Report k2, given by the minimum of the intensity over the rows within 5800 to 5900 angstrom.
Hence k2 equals 5.13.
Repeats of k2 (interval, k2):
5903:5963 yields 5.67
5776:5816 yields 5.96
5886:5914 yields 5.13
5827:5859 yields 6.17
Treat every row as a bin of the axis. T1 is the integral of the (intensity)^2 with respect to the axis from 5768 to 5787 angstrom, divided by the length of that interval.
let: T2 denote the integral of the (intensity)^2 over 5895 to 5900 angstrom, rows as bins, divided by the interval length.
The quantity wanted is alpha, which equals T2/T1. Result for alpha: 0.64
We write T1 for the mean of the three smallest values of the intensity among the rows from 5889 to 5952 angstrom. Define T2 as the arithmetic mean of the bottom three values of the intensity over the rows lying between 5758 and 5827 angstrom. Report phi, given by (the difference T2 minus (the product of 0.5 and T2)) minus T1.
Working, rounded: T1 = 5.2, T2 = 5.92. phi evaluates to -2.28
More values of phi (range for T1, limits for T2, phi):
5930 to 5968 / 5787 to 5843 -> -2.89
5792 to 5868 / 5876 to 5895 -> -3.39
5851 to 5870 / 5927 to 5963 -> -3.29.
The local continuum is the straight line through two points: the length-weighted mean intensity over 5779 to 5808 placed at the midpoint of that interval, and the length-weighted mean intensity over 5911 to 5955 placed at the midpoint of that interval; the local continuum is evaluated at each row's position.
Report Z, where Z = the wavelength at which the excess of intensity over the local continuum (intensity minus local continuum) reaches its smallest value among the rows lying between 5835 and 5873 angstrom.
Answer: 5871.58 angstrom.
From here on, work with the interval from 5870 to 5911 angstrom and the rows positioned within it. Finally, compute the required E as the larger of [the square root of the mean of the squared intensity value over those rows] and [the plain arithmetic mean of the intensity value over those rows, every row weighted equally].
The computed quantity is 5.88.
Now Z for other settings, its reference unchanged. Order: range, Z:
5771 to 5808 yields 5804.37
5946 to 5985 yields 5947.78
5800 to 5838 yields 5804.37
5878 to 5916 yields 5893.25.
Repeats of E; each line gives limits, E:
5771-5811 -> 6.50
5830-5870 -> 6.54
